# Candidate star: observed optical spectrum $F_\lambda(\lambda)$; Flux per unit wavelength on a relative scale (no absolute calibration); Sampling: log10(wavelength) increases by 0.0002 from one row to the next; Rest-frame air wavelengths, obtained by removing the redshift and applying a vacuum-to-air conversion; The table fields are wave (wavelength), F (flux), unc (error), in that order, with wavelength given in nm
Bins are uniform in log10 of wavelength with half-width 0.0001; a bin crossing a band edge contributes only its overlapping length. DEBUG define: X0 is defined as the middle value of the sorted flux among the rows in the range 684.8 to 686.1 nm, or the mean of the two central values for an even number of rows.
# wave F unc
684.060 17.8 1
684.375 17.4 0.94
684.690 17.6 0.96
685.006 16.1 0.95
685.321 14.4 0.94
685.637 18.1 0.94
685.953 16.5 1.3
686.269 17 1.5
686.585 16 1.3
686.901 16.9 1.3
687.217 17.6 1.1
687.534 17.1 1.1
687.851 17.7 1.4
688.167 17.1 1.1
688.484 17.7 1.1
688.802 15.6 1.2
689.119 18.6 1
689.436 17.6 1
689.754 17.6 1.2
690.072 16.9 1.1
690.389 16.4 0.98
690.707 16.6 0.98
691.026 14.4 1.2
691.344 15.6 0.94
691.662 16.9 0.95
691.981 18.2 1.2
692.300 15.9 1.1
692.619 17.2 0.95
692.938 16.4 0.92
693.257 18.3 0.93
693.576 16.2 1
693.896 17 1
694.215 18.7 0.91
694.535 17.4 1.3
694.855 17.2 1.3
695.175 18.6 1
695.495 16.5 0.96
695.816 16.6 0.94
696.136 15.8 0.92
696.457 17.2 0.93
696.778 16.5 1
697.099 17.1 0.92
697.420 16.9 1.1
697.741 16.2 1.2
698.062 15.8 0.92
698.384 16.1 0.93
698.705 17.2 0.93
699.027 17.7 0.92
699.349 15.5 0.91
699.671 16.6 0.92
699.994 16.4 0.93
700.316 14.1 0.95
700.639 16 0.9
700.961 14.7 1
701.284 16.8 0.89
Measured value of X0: 16.3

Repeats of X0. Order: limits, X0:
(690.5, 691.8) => 16.1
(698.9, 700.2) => 16.5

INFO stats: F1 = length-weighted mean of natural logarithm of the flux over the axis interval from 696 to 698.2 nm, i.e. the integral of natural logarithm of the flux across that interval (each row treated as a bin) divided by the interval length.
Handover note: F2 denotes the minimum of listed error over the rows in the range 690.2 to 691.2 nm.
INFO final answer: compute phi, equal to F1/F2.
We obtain 2.86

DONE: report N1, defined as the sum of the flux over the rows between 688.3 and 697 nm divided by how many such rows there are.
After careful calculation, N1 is 16.9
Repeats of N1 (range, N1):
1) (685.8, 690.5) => 17.1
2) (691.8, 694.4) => 17.2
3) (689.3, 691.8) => 16.5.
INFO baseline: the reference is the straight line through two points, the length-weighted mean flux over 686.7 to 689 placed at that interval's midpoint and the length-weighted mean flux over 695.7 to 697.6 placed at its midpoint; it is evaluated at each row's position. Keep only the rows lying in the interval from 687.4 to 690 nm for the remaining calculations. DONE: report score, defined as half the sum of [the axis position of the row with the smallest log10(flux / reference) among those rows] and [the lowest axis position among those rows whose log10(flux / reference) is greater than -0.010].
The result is 688.17 nm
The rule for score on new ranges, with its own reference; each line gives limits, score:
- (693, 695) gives 693.42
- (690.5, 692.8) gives 690.87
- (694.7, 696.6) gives 695.50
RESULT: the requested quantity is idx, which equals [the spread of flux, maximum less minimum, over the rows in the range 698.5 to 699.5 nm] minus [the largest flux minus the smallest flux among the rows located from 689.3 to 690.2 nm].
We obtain 1.5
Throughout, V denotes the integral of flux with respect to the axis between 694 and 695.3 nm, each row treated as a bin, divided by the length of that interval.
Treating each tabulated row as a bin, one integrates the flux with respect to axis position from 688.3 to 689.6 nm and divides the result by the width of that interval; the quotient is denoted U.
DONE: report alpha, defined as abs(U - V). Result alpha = 0.6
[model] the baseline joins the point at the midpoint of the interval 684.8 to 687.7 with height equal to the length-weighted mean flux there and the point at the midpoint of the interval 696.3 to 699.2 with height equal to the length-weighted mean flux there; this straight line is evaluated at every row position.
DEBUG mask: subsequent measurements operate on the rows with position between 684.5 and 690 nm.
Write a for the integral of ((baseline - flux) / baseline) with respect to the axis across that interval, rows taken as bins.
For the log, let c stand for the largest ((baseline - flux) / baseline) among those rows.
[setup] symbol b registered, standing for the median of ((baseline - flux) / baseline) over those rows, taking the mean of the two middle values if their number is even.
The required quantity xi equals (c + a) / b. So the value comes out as -1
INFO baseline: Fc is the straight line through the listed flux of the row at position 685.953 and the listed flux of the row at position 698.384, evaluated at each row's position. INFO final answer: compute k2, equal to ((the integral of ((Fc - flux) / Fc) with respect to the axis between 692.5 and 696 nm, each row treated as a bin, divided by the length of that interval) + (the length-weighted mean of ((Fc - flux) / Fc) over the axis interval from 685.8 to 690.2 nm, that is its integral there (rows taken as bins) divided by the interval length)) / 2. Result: -0.053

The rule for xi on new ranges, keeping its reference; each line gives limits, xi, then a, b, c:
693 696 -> 3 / -0.113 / -0.03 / 0.030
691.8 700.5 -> 17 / -0.030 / 0.01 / 0.159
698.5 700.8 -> 11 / 0.075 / 0.02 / 0.159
